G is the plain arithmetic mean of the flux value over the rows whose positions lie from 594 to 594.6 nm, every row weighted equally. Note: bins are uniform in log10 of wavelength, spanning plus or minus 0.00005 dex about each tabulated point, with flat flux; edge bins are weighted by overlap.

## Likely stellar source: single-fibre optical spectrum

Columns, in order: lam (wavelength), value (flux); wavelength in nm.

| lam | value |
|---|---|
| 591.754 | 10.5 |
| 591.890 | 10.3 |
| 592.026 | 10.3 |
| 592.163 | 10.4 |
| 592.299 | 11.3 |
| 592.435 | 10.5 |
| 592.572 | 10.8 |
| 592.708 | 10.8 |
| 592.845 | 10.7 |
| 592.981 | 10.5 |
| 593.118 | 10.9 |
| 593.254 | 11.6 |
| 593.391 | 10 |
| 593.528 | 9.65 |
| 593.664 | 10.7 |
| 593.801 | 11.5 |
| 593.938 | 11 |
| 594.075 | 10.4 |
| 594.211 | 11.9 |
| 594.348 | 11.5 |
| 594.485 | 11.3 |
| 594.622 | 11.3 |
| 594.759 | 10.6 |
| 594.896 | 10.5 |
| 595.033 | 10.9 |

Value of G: 11.3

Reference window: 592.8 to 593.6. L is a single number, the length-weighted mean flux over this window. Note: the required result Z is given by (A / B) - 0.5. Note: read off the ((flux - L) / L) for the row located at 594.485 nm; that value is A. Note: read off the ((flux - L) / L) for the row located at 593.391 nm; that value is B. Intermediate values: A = 0.07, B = -0.05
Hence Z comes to -1.8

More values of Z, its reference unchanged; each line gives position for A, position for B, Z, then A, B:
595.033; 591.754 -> -5.9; 0.03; -0.01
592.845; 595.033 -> -0.1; 0.01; 0.03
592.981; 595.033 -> -0.7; -0.01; 0.03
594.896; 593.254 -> -0.6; -0.01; 0.10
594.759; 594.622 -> -0.4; 0.00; 0.07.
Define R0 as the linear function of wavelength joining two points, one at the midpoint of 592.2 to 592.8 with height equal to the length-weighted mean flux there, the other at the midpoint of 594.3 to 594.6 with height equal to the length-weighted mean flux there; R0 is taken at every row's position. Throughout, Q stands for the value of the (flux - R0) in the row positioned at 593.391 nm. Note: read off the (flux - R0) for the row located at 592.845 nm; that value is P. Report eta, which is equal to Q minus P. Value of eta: -0.85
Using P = -0.2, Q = -1.1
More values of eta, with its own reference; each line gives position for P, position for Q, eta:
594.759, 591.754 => 0.74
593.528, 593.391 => 0.39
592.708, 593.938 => -0.14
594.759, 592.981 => 0.40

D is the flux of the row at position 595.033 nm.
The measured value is 10.9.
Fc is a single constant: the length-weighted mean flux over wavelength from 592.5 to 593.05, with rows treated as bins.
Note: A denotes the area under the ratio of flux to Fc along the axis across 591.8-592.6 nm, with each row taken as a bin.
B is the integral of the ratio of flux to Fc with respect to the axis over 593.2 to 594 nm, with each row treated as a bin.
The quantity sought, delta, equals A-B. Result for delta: -0.01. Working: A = 0.79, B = 0.802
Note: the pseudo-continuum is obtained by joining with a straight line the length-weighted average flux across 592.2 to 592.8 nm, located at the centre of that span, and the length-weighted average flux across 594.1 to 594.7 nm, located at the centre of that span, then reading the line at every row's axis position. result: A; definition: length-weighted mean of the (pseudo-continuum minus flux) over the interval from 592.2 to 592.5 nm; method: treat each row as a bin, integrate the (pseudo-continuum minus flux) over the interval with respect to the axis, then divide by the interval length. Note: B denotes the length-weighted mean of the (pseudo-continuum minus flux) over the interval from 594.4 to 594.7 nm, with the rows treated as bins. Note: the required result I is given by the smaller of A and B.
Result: -0.08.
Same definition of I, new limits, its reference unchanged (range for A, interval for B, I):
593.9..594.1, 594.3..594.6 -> 0.05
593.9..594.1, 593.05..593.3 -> -0.19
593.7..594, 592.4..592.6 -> 0.04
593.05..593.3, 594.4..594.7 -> -0.19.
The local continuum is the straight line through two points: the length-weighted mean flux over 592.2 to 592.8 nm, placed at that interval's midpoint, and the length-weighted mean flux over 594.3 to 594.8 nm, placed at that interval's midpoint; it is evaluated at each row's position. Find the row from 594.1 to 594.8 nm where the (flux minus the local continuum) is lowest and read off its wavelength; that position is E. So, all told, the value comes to 594.759 nm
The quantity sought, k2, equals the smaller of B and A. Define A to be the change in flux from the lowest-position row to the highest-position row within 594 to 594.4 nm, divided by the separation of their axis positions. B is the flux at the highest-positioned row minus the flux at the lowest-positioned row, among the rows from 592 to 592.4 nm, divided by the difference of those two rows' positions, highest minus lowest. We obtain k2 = 3.7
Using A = 4.0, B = 3.7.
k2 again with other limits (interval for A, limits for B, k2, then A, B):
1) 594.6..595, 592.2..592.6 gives -2.9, -2.9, -1.8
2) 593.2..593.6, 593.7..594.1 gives -7.1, -7.1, -4.0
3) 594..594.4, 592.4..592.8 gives 1.1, 4.0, 1.1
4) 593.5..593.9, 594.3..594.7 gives -0.7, 6.8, -0.7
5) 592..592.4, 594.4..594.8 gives -2.6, 3.7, -2.6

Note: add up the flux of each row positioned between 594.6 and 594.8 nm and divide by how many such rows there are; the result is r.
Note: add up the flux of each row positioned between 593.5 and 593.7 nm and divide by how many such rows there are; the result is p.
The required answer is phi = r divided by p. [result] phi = 1.08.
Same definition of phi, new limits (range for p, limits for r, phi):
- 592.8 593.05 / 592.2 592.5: 1.03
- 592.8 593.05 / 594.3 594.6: 1.08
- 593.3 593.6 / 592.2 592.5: 1.11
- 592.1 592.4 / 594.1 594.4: 1.08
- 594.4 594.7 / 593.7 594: 1.00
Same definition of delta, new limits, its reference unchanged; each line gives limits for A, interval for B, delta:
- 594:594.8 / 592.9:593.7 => 0.05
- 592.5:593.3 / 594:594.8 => -0.02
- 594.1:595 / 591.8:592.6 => 0.15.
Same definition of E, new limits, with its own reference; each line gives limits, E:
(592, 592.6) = 592.026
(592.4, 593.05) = 592.981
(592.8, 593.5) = 593.391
